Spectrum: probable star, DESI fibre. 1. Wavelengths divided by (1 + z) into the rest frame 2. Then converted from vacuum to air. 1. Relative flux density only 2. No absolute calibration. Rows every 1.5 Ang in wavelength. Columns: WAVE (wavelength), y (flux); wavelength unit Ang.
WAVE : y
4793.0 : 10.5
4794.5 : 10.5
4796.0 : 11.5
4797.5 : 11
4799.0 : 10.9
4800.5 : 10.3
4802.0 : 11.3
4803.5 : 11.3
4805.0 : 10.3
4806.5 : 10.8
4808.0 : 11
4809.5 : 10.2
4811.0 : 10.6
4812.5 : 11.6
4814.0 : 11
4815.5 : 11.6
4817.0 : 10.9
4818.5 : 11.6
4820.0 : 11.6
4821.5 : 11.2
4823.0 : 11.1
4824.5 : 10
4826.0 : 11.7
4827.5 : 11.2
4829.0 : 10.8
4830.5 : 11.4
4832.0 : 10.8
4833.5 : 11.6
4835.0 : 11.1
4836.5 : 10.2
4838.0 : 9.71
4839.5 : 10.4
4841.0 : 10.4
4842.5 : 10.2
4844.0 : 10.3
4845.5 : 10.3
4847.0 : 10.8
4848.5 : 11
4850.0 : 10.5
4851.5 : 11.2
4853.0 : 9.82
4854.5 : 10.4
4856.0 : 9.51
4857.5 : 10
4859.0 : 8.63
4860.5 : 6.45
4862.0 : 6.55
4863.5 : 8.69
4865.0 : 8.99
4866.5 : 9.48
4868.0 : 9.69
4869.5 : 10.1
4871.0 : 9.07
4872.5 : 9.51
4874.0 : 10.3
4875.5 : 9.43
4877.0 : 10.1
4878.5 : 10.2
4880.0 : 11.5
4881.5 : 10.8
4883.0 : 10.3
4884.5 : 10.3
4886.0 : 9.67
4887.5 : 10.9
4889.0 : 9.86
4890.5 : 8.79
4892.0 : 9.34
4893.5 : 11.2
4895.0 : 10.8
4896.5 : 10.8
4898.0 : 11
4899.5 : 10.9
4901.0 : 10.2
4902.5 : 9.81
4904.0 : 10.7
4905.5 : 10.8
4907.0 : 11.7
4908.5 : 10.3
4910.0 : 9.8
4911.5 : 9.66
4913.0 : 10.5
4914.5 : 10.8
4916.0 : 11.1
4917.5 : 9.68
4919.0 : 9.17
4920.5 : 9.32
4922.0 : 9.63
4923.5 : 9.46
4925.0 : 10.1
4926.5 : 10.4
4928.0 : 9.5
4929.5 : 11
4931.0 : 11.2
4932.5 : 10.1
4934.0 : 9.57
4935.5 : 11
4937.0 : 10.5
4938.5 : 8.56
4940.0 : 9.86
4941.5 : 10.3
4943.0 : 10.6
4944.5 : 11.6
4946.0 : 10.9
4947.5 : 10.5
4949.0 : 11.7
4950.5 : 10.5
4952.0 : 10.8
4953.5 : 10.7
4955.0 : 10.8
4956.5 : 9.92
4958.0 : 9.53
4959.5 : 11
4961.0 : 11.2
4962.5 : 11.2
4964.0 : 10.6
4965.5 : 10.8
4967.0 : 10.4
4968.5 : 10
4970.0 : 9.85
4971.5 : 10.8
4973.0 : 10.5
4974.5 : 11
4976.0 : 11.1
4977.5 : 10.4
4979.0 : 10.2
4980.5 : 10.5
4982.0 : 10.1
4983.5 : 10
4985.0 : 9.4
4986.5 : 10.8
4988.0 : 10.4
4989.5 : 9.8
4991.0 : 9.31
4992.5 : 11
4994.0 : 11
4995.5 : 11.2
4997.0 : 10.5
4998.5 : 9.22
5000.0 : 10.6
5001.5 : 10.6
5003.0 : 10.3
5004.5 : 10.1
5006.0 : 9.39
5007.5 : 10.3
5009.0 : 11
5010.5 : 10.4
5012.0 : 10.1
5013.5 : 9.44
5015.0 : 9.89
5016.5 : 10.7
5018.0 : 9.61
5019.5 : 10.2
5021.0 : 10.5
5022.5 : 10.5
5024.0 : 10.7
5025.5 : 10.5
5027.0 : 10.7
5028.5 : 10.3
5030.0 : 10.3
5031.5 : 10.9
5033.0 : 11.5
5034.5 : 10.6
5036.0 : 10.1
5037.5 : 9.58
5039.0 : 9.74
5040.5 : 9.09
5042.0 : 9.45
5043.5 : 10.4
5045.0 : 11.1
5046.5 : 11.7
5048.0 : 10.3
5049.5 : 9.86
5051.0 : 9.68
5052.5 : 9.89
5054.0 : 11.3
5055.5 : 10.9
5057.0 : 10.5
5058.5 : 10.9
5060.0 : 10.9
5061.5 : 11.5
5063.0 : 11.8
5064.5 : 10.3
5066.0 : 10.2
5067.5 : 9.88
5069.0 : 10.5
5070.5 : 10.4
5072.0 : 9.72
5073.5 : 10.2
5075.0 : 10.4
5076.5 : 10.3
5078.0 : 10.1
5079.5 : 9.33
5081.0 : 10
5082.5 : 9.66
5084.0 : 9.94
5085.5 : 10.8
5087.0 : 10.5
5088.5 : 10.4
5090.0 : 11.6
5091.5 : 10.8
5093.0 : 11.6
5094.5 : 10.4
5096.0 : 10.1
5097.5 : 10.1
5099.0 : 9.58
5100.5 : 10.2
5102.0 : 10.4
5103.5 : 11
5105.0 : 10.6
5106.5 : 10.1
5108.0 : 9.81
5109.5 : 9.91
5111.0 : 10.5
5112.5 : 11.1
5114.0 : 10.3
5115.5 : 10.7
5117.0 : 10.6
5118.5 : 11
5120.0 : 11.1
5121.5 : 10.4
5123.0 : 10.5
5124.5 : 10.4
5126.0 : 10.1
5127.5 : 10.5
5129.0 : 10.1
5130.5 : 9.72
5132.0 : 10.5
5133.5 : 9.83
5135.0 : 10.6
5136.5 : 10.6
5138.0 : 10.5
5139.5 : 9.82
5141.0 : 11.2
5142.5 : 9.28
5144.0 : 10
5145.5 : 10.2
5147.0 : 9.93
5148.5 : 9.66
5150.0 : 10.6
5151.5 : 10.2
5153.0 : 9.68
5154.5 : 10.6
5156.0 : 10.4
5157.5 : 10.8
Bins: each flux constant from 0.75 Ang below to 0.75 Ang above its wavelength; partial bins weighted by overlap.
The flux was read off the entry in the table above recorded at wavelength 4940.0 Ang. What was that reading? 9.86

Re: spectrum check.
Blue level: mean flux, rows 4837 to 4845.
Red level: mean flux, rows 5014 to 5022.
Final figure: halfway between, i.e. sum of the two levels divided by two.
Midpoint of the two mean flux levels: 10.2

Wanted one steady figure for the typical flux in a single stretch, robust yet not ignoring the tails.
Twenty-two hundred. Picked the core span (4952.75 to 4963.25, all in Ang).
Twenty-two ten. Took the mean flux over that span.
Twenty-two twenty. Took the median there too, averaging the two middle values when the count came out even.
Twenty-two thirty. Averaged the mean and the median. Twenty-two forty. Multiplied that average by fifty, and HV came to 536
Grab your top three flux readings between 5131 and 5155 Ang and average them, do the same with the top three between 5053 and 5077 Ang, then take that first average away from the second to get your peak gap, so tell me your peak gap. 0.7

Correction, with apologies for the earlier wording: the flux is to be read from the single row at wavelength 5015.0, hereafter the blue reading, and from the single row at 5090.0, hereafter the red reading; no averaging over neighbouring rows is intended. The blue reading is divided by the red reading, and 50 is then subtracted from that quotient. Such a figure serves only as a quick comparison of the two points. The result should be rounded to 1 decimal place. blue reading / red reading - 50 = -49.1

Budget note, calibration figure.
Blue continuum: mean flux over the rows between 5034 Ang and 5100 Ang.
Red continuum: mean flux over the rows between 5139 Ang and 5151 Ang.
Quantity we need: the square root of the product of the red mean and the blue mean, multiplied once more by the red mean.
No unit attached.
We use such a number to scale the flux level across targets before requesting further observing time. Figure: 103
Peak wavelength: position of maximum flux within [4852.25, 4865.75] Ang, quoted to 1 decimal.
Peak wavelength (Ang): 4854.5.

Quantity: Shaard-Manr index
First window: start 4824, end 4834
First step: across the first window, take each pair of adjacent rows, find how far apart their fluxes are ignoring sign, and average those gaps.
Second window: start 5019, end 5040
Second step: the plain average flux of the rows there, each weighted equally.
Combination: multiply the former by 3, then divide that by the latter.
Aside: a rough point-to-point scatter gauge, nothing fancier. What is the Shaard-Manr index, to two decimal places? 0.22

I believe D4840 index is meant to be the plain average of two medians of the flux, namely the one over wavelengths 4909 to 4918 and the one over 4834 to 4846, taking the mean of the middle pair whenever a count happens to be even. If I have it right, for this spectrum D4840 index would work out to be 10.2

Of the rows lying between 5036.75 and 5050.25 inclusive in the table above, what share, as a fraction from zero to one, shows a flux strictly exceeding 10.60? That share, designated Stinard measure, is 0.22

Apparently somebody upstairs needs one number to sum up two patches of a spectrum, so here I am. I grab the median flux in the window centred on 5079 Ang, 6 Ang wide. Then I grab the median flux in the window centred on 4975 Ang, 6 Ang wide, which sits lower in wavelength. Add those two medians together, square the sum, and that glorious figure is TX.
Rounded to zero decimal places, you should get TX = 433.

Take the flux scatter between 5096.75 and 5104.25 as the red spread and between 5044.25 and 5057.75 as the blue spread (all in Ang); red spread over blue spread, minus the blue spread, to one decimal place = 0.0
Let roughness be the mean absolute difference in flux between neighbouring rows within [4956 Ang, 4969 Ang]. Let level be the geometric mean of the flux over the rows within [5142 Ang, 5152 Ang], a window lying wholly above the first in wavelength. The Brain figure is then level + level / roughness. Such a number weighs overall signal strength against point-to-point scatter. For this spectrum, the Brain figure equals 32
